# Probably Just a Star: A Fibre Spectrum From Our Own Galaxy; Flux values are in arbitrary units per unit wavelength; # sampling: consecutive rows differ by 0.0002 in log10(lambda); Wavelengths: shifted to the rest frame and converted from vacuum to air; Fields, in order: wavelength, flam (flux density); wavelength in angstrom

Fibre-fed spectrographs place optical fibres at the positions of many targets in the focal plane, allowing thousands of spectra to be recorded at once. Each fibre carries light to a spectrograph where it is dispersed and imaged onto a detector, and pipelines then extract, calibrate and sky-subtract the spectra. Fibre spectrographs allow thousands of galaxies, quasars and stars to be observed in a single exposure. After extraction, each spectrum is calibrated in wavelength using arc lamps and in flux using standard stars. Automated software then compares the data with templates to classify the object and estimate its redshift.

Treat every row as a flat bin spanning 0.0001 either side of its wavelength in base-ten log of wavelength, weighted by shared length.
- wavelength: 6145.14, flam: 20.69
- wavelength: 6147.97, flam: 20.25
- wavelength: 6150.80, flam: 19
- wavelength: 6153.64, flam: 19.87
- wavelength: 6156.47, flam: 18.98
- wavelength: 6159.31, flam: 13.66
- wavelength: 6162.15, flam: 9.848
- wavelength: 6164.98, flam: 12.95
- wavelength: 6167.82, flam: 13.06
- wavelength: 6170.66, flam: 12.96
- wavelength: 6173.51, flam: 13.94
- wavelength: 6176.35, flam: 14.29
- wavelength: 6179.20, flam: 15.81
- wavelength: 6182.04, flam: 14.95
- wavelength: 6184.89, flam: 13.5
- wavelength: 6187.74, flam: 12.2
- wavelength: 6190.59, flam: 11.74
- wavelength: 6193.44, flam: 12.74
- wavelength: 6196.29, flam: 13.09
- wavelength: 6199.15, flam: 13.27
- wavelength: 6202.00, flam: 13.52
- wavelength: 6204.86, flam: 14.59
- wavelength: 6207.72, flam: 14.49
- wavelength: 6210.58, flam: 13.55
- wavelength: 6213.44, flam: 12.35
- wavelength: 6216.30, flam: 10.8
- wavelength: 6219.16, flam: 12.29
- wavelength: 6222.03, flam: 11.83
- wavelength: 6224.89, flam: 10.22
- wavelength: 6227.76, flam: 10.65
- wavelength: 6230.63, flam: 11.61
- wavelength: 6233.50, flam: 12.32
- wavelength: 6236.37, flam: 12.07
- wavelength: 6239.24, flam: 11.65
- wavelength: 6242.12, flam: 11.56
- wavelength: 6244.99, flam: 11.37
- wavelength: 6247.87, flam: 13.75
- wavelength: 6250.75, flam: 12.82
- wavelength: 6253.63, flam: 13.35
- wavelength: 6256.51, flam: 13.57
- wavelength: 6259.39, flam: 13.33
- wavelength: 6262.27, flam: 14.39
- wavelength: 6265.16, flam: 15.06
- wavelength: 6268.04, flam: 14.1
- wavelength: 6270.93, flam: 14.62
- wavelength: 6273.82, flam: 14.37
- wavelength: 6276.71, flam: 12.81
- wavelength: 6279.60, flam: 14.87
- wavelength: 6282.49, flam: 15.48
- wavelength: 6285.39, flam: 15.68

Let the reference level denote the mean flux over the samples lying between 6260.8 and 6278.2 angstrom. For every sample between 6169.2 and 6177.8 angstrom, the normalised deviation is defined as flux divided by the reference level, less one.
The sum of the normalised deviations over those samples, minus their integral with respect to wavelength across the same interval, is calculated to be 0.19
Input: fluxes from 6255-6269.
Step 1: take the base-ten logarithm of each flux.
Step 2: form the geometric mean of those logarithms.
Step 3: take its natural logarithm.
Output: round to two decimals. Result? 0.14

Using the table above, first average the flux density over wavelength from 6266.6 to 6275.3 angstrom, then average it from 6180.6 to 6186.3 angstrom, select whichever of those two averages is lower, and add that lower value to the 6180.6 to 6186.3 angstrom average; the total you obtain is 28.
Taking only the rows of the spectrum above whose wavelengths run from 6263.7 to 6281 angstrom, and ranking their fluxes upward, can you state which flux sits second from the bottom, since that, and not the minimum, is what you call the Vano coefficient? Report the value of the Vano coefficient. 14.1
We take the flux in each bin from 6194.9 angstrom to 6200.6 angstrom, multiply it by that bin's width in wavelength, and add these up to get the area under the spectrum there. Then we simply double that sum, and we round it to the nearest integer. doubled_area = 150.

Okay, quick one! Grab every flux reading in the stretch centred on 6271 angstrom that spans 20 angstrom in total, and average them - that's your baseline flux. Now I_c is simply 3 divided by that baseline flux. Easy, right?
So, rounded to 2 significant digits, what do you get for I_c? 0.21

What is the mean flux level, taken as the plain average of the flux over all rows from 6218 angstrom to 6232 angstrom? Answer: 11.3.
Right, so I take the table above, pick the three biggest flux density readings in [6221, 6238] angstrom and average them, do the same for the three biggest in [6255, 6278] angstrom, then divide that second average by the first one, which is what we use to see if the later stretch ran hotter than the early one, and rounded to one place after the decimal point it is 1.2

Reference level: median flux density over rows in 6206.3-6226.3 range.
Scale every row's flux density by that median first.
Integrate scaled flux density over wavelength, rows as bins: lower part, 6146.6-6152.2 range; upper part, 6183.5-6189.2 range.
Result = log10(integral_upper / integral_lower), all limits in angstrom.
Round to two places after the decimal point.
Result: -0.18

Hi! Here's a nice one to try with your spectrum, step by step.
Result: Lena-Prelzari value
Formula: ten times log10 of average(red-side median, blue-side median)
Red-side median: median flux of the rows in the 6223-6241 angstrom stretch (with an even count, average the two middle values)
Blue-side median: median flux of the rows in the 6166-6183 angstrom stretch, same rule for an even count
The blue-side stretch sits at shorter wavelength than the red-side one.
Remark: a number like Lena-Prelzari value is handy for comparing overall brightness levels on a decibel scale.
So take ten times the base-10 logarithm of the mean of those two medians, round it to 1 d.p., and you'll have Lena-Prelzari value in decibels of 11.1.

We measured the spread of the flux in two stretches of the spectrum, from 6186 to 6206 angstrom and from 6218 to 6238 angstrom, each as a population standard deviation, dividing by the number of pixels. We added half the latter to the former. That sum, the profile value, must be 1.24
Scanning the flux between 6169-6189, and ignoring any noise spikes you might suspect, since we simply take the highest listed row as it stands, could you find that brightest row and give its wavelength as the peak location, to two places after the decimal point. 6179.20 angstrom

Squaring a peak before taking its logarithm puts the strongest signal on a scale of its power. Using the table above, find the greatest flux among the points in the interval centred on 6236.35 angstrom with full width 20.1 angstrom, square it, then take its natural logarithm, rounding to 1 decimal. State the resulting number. 5.0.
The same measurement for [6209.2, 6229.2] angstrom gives 5.2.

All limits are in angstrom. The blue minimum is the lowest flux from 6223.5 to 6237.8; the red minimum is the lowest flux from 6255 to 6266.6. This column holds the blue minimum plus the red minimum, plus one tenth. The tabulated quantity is 23.65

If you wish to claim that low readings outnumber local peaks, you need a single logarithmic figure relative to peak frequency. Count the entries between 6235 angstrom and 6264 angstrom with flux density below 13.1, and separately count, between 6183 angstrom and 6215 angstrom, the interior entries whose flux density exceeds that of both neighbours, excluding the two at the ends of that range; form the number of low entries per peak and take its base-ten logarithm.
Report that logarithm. 0.70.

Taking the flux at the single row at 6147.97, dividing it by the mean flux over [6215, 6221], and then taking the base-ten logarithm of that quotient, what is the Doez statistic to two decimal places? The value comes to 0.24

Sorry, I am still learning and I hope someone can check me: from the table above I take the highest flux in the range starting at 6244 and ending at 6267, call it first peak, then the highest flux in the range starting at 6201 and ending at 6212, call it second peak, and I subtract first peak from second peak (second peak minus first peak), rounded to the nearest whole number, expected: 0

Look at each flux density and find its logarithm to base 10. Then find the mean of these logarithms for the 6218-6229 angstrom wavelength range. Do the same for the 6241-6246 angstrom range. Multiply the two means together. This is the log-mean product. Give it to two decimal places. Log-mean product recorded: 1.11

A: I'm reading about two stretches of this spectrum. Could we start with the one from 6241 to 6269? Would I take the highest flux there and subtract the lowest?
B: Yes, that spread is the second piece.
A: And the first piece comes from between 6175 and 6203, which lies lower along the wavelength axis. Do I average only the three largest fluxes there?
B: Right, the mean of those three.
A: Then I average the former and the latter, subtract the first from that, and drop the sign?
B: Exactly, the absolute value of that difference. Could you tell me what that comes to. 5.7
